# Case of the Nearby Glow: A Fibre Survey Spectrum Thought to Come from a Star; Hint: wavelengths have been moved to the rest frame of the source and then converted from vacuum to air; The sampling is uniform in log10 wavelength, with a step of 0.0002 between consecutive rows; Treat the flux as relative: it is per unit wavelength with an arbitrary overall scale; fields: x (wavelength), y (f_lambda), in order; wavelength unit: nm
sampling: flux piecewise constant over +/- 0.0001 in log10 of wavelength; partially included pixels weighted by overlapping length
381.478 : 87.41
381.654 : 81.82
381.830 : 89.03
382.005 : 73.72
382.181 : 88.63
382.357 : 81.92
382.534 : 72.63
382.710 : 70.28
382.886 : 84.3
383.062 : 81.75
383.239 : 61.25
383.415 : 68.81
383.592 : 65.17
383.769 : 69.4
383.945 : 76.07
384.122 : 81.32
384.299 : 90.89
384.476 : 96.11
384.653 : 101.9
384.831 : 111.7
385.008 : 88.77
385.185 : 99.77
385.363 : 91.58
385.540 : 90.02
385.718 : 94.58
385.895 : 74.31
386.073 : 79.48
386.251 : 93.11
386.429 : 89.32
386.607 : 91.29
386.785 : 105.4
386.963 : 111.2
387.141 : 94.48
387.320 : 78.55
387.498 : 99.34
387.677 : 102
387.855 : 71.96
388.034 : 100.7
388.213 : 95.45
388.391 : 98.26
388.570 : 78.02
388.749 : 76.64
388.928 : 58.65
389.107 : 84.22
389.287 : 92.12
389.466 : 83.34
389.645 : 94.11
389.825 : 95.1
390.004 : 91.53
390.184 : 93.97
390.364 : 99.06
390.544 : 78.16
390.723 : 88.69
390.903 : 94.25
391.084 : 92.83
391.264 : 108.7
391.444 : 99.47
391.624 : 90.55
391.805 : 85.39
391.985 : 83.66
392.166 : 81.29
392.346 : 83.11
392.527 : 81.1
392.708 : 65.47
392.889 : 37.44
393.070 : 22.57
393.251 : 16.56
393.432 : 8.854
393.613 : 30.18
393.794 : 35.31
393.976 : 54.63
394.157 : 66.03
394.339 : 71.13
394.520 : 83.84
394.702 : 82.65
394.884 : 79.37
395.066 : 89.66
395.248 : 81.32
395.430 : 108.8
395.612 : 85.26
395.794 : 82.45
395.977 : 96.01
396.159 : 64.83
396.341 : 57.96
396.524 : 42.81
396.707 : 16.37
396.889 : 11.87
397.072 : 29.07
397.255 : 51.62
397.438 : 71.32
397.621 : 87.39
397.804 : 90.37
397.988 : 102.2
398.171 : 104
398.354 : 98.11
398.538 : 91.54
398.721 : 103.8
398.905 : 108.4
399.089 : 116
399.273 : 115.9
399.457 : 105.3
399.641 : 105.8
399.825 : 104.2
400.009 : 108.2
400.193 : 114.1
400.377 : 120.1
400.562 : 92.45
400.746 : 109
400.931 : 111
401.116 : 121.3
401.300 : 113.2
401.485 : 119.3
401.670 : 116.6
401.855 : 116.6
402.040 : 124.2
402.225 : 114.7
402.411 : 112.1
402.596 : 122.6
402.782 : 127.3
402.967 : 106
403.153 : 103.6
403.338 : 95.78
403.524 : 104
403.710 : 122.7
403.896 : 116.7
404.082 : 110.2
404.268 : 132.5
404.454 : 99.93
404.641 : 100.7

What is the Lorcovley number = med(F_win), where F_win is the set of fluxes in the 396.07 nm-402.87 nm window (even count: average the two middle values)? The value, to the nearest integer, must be 106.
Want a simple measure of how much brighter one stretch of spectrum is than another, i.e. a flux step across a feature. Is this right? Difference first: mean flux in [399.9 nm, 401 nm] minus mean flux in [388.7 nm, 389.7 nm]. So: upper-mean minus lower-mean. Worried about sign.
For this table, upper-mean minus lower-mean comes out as 28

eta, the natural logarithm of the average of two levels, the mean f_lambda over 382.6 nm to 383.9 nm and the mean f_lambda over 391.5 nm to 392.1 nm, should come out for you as 4.37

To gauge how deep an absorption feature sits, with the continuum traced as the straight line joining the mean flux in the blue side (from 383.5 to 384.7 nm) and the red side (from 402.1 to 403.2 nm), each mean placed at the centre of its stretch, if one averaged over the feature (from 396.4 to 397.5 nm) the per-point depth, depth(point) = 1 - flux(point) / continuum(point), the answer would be 0.6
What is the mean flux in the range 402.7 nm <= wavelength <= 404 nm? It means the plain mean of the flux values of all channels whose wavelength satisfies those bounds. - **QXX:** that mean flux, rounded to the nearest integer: 111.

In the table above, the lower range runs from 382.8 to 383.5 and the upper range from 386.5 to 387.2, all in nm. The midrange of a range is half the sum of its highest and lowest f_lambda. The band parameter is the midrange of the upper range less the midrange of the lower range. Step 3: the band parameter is 28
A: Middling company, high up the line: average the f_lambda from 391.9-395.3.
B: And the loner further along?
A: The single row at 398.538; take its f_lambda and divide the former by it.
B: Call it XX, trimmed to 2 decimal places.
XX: 0.66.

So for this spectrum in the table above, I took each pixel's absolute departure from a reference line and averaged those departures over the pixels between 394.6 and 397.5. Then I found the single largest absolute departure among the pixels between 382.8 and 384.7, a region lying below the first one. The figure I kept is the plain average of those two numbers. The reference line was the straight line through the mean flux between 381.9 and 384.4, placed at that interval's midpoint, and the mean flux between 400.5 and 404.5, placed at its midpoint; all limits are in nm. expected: 29.6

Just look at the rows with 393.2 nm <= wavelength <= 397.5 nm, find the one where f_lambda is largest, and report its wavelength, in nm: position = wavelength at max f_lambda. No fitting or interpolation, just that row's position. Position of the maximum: 395.430 nm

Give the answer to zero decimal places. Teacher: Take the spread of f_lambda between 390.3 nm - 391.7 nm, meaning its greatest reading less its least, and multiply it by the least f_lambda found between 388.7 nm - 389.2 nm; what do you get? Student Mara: 1791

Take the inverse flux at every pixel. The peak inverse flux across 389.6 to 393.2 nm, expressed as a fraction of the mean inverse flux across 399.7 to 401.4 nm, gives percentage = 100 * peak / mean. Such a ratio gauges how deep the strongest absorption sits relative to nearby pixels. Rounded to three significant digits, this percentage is 486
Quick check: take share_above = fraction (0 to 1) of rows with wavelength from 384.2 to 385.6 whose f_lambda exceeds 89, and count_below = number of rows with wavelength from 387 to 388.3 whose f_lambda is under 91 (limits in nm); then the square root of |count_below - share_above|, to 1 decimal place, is 1.1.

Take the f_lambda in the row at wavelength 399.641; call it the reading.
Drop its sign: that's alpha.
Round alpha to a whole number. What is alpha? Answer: 106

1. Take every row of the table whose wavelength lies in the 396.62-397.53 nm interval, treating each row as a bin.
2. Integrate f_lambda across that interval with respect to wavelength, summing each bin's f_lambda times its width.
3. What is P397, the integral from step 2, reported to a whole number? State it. 33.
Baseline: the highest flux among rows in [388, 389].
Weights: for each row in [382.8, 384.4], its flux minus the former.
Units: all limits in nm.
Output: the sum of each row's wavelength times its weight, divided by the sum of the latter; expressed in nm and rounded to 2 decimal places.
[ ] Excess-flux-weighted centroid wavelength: 383.55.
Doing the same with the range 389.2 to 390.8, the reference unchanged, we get 390.05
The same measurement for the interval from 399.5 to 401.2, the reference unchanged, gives 400.52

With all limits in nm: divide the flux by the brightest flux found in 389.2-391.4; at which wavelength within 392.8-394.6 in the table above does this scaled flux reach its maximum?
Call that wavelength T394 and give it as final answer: 394.520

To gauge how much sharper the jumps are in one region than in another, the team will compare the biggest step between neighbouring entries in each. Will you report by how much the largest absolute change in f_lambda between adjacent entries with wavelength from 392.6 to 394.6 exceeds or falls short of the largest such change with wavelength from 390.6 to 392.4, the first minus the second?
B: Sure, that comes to 12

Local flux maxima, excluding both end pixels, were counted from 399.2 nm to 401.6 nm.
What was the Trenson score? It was 3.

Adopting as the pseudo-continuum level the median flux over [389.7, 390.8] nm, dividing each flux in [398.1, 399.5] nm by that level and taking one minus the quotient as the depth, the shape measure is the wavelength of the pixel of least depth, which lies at 399.089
